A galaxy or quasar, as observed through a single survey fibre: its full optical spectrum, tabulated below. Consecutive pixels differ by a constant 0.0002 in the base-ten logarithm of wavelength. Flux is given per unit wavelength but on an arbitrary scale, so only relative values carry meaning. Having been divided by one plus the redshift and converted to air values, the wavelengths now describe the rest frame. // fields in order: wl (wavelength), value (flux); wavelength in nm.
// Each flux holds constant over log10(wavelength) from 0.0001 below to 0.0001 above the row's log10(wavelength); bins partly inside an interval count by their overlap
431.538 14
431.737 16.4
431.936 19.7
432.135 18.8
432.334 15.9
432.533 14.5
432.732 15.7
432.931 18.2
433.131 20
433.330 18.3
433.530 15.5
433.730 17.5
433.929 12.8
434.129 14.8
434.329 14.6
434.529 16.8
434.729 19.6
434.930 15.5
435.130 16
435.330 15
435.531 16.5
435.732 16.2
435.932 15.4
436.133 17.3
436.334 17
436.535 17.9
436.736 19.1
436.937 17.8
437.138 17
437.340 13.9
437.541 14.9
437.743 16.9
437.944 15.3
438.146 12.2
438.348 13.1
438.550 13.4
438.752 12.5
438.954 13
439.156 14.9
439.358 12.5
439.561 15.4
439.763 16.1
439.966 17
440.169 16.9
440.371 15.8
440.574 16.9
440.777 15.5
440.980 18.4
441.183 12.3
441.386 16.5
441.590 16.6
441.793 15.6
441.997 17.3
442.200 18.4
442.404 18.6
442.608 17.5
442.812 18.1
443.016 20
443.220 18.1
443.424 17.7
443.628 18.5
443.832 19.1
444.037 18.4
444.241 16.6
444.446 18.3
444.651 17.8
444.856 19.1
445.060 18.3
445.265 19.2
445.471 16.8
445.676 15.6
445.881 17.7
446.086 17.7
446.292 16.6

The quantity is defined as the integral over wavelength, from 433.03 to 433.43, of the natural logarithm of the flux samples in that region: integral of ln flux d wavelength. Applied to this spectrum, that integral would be 1.18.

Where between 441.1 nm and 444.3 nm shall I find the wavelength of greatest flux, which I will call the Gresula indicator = 443.016 nm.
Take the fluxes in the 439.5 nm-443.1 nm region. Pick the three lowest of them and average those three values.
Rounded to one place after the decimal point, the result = 14.4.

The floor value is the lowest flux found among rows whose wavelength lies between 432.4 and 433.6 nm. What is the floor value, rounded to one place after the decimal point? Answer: 14.5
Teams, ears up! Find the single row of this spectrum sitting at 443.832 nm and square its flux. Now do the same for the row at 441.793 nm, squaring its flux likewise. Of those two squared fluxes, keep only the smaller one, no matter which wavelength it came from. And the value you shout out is 243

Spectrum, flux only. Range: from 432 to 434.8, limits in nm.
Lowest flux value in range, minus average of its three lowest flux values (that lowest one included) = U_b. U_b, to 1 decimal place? -1.2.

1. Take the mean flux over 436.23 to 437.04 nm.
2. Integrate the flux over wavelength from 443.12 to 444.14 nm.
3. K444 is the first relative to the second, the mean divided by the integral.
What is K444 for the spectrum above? 0.96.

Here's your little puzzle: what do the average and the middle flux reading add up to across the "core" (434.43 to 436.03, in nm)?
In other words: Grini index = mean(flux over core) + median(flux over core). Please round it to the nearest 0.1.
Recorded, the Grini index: 32.5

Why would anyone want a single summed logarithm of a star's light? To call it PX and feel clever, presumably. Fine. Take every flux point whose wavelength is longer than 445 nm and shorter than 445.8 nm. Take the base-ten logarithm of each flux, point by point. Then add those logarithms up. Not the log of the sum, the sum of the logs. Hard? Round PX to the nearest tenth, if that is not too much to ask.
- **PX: 5.0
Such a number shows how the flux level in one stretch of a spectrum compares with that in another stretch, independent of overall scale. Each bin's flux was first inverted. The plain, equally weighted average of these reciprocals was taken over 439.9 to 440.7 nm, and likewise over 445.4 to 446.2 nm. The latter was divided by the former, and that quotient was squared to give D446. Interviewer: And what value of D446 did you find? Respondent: 1.0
